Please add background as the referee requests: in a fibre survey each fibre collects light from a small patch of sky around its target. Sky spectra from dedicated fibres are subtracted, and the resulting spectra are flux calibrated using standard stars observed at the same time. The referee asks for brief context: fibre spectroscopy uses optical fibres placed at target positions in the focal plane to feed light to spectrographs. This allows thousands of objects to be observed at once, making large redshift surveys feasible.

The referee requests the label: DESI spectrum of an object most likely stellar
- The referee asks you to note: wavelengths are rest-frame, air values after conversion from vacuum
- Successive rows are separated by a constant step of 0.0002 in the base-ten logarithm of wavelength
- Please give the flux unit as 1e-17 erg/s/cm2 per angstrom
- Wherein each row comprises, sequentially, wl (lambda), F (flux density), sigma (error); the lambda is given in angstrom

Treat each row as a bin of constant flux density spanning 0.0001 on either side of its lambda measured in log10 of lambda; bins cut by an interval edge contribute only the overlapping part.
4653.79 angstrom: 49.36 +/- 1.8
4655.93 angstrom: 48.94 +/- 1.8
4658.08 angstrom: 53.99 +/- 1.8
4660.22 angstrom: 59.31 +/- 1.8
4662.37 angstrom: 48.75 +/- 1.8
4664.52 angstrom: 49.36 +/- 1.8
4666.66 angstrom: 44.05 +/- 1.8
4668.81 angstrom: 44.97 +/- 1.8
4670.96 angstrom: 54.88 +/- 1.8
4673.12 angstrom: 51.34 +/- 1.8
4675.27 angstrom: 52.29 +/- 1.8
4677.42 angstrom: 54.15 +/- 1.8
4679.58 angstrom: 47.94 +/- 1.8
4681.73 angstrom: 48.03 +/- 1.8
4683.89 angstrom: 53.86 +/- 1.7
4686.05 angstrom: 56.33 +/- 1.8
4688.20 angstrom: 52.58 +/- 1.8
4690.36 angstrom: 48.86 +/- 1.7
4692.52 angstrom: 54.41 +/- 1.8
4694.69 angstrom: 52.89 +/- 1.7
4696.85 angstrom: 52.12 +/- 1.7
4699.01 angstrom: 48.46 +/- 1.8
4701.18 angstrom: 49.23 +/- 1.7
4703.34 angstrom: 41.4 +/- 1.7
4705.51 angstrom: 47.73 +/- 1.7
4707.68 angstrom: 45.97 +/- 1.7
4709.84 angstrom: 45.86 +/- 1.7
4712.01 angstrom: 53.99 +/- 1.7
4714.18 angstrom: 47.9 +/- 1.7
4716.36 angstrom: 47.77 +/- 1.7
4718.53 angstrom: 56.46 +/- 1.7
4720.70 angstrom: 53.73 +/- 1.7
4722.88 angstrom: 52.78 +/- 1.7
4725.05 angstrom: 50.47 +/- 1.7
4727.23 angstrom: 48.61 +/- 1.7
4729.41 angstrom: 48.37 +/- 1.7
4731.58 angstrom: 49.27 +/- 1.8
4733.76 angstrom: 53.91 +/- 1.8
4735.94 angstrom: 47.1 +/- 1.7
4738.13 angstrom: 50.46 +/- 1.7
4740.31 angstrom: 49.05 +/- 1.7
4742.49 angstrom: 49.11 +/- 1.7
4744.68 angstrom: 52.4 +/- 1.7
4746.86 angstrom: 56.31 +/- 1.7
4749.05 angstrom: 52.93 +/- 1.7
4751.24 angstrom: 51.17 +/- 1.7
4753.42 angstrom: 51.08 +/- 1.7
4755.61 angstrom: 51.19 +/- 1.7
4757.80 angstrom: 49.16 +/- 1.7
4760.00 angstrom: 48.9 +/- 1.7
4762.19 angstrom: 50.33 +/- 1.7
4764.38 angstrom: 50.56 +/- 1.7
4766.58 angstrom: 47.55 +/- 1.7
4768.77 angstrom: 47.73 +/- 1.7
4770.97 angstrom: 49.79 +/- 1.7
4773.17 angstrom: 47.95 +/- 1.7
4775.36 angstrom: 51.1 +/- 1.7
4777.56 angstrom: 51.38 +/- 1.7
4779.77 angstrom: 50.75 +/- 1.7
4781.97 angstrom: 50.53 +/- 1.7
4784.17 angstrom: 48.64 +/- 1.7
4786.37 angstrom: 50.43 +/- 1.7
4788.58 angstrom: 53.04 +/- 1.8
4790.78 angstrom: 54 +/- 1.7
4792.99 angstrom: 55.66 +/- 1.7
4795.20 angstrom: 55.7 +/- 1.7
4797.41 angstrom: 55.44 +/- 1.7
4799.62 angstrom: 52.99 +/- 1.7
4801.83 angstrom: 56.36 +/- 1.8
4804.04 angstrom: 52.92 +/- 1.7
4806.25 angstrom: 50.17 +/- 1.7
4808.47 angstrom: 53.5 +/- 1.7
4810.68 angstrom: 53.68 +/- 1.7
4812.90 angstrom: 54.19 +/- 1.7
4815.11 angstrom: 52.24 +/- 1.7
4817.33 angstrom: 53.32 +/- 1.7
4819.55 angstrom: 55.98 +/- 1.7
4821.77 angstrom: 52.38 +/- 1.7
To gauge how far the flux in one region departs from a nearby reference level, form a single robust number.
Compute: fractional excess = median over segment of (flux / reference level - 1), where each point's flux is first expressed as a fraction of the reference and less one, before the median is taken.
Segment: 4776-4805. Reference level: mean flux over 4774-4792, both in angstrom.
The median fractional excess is 0.03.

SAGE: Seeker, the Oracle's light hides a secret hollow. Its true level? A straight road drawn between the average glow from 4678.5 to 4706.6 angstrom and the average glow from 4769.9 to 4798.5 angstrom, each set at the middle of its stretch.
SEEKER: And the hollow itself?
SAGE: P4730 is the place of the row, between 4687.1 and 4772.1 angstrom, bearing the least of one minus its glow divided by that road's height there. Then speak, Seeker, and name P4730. 4718.53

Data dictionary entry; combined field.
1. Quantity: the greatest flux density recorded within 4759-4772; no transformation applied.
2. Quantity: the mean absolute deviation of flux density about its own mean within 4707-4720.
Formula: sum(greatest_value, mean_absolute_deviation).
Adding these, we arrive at 54.3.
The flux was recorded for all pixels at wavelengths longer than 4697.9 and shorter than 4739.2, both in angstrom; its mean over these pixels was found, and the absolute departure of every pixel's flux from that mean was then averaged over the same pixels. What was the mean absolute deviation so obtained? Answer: 2.7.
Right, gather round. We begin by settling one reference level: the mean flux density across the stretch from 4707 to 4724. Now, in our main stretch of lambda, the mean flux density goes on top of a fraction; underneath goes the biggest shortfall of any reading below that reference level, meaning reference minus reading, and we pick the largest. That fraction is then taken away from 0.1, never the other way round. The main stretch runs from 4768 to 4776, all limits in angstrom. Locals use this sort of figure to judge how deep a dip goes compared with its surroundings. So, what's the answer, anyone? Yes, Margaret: -17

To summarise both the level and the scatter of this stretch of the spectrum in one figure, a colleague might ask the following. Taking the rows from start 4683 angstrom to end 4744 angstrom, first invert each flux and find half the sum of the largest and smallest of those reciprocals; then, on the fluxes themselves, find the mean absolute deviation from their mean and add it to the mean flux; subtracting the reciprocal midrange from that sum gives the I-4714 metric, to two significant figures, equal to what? 53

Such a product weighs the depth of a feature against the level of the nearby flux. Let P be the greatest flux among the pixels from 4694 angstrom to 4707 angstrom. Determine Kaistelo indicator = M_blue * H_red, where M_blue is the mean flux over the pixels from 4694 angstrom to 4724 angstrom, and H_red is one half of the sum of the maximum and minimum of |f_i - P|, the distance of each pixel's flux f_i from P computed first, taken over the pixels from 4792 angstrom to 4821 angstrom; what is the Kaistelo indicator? 87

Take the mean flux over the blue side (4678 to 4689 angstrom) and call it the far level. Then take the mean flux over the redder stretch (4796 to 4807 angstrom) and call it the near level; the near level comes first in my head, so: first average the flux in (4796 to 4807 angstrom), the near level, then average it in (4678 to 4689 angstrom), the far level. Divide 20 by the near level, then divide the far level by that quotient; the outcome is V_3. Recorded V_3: 139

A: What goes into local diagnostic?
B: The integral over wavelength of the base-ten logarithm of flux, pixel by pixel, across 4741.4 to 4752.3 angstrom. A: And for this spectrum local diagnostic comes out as 19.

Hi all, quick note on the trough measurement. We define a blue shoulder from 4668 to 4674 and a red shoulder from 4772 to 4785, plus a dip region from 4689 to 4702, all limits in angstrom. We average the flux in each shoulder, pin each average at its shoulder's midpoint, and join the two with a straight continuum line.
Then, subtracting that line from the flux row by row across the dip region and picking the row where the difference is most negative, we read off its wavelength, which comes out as 4699.01 angstrom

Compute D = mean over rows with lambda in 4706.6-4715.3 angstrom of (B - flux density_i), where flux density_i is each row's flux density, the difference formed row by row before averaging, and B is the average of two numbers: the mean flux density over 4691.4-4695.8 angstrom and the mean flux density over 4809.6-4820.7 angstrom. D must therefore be 5.3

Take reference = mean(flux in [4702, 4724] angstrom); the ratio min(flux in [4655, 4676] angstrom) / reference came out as 0.89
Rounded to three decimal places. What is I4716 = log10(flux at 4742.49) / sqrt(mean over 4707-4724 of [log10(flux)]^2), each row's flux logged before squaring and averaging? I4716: 0.993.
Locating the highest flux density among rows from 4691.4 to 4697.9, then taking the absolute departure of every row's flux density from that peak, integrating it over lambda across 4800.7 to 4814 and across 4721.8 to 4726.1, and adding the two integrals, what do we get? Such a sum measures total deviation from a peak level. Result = 33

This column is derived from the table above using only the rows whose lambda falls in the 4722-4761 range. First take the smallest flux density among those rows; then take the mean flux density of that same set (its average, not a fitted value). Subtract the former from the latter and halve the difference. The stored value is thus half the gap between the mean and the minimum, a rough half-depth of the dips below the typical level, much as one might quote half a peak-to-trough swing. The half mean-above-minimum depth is 1.8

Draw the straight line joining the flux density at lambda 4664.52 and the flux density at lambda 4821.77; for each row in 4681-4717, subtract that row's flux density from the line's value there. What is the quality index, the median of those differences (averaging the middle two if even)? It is 1.0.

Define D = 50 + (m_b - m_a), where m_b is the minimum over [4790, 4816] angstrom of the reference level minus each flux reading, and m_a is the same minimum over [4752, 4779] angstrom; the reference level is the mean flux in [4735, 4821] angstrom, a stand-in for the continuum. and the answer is 45.0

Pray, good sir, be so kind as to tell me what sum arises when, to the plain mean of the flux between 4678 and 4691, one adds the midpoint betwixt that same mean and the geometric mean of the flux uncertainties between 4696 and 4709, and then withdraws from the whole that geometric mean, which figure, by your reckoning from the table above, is 76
